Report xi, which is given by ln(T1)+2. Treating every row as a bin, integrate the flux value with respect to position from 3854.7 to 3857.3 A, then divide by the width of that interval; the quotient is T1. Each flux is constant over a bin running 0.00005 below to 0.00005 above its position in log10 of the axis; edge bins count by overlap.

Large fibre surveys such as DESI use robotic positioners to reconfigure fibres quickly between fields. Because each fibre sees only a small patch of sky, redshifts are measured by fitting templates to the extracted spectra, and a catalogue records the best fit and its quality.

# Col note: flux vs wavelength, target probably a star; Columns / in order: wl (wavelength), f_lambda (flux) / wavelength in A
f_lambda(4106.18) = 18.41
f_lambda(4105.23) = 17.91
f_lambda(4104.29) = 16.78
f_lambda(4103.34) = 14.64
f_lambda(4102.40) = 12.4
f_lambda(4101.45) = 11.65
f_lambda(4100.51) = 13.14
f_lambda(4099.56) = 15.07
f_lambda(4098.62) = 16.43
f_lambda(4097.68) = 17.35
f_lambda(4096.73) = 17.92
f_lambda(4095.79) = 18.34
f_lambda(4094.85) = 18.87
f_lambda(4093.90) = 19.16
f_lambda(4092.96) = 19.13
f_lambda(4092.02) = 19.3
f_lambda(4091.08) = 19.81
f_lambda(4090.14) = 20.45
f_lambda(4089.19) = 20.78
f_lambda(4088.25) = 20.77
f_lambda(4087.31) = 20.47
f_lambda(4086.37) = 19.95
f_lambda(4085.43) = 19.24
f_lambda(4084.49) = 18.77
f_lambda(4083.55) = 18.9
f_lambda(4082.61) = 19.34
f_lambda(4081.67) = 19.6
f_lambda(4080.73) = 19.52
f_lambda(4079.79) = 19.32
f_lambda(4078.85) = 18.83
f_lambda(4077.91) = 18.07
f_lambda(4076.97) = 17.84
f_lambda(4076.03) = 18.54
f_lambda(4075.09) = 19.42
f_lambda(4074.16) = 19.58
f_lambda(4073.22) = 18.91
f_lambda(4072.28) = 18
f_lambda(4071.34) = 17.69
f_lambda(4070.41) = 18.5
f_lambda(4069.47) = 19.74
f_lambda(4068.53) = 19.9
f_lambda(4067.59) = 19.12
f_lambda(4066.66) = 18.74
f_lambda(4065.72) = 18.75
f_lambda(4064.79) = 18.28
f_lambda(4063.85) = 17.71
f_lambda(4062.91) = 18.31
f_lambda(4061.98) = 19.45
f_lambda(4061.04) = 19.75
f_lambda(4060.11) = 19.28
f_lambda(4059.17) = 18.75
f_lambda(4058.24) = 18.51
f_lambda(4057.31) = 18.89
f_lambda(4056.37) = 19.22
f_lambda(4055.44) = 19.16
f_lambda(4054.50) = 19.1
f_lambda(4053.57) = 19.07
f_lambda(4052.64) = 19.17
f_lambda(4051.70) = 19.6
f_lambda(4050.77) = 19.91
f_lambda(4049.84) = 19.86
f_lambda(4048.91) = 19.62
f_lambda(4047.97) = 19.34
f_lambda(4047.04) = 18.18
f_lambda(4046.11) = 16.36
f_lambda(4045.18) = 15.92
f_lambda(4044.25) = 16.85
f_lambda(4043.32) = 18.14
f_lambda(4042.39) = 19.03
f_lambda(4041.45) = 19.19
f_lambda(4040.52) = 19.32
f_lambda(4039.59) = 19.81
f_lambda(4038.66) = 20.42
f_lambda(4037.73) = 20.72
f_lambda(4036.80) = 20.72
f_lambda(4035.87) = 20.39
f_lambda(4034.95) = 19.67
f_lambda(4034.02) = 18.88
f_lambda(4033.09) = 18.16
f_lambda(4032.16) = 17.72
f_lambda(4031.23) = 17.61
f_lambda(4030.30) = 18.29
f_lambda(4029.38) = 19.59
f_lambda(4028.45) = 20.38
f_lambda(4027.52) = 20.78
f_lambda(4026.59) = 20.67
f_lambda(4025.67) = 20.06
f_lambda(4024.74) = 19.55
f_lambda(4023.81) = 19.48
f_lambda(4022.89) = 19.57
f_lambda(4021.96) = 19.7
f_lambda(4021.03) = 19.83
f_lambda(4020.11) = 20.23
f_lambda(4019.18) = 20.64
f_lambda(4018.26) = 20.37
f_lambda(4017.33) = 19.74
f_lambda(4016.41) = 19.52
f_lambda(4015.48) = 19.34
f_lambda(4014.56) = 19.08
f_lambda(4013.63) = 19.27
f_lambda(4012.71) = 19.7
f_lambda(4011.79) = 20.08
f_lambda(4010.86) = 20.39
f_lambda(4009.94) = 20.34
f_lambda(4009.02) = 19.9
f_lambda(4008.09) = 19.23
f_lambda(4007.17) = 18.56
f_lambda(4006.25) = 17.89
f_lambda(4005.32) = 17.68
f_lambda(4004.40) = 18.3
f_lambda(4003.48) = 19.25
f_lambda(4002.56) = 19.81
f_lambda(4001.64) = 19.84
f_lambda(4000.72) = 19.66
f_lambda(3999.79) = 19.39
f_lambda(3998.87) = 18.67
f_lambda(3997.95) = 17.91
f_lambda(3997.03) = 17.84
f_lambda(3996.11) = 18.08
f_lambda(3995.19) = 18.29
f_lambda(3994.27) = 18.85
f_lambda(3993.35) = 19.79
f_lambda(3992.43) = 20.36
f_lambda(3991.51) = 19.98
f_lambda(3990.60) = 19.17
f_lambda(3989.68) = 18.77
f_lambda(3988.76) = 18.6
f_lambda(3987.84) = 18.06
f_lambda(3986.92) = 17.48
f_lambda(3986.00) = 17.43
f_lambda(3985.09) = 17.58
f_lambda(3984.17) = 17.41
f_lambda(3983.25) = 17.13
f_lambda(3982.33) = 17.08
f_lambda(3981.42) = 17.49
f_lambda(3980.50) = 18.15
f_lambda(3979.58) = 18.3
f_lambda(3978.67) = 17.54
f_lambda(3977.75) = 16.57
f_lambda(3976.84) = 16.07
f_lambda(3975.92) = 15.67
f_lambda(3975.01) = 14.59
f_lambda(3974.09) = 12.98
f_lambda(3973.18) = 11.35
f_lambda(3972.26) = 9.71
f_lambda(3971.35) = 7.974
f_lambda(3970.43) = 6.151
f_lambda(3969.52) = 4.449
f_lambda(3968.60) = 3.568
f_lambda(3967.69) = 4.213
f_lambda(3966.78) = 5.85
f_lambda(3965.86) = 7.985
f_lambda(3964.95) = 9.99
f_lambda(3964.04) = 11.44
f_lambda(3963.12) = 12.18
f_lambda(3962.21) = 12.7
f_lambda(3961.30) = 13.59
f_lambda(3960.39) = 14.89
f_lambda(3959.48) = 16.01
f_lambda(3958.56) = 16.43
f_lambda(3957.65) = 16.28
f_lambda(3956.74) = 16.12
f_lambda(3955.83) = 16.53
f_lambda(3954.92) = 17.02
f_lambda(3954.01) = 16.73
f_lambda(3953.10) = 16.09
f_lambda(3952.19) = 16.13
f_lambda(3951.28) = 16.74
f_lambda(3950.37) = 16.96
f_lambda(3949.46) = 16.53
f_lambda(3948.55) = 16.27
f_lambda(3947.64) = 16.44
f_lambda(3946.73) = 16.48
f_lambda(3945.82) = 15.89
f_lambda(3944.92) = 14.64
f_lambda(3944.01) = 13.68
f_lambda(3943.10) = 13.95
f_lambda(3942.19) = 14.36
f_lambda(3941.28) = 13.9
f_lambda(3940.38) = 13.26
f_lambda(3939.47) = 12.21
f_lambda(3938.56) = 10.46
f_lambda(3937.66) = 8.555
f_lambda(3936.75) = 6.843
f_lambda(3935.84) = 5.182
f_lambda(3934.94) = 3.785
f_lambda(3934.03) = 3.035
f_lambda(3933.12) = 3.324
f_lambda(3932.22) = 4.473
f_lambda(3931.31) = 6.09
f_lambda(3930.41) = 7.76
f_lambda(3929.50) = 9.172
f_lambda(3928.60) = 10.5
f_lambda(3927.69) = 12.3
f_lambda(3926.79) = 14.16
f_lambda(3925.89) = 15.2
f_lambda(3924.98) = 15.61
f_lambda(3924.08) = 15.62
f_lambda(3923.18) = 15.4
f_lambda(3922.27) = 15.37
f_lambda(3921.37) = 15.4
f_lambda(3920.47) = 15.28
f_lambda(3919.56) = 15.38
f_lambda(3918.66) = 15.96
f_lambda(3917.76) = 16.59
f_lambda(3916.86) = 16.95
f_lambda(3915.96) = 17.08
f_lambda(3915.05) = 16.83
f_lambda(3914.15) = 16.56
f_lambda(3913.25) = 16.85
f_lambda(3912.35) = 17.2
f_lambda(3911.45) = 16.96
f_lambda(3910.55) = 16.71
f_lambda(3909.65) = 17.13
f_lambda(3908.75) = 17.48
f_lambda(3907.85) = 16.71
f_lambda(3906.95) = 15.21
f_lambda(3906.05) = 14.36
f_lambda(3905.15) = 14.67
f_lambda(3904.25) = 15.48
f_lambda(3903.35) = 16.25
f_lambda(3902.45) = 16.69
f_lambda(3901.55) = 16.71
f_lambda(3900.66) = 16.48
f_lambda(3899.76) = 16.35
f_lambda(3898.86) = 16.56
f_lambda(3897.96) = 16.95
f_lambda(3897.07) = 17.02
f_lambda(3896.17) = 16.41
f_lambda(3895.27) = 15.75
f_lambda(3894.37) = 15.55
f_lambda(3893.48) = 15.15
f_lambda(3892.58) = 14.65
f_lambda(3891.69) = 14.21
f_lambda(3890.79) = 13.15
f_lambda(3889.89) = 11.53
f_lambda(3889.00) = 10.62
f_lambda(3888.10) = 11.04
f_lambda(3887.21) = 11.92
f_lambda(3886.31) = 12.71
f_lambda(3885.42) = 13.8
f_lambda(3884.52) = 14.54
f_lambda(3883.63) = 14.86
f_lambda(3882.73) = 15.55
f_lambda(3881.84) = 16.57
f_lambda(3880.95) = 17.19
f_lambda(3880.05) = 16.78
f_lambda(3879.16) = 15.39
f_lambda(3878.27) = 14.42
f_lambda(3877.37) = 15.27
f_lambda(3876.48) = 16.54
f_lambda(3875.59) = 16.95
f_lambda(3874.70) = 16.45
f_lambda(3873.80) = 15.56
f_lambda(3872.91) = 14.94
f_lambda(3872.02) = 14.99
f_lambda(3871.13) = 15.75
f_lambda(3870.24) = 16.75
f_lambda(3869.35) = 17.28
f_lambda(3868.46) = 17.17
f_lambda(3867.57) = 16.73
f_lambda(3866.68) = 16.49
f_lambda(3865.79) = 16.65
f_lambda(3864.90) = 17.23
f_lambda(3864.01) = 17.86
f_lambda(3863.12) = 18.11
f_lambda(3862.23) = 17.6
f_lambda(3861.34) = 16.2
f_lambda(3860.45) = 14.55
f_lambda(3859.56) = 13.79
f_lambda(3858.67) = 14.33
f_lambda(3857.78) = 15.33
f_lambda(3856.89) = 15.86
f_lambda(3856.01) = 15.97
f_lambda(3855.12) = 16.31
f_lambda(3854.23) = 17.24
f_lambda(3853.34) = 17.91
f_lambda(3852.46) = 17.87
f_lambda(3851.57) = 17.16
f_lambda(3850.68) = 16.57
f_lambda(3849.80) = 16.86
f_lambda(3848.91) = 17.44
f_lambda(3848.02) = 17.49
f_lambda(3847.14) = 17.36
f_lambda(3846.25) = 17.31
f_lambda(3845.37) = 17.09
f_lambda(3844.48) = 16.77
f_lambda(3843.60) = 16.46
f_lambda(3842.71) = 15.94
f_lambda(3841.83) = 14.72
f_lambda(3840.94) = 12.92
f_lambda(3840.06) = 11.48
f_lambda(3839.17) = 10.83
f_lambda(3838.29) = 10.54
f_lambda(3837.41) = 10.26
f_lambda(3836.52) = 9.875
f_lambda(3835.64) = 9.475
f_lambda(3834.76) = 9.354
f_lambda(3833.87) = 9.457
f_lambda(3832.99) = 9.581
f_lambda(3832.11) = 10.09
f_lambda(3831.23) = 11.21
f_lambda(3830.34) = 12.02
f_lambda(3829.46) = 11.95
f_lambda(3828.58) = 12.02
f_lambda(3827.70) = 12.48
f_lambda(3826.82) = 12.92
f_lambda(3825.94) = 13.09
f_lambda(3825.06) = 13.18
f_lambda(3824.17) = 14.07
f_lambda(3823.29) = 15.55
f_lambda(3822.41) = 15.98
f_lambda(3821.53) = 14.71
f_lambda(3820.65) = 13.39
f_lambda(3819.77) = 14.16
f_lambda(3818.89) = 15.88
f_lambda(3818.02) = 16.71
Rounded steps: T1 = 16.1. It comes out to 4.78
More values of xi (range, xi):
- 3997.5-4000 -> 4.92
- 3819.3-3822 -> 4.65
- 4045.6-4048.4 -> 4.89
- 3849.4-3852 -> 4.83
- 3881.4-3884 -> 4.75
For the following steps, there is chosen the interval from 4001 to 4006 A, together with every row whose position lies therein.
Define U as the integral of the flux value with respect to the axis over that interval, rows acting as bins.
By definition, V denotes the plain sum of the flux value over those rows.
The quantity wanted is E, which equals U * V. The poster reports 8994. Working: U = 95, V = 95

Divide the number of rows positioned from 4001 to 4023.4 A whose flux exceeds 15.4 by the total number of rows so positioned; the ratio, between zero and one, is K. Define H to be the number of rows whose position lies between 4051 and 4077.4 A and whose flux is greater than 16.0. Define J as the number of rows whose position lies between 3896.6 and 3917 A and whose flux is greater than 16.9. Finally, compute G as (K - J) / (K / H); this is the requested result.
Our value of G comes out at -196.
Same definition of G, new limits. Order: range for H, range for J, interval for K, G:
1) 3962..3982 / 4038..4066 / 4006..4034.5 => -156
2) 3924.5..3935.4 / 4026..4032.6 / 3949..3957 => 0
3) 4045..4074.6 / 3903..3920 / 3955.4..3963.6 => -304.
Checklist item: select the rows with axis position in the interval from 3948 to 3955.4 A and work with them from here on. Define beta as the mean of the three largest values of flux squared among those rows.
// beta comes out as 286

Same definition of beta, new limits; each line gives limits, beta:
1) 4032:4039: 425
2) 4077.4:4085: 380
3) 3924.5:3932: 225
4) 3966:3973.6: 96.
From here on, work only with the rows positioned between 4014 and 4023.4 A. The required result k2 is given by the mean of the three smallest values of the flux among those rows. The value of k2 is 19.3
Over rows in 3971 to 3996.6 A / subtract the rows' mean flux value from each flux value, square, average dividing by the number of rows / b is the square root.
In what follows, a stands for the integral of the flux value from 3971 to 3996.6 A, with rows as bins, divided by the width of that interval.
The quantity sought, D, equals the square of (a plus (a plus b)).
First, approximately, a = 17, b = 3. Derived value 1342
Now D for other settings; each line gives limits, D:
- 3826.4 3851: 867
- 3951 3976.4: 830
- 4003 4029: 1602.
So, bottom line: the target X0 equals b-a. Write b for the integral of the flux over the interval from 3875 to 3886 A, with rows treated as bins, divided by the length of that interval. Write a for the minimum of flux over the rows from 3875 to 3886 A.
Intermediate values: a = 13.8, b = 15.6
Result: 1.8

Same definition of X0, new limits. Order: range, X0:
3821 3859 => 4.7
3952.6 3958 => 0.4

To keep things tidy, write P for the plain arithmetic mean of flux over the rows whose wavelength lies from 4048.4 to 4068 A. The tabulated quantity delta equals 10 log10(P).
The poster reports 12.8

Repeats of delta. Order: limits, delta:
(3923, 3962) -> 11.1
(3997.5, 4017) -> 12.8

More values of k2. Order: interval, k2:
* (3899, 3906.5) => 14.8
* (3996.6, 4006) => 17.8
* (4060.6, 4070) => 18.1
